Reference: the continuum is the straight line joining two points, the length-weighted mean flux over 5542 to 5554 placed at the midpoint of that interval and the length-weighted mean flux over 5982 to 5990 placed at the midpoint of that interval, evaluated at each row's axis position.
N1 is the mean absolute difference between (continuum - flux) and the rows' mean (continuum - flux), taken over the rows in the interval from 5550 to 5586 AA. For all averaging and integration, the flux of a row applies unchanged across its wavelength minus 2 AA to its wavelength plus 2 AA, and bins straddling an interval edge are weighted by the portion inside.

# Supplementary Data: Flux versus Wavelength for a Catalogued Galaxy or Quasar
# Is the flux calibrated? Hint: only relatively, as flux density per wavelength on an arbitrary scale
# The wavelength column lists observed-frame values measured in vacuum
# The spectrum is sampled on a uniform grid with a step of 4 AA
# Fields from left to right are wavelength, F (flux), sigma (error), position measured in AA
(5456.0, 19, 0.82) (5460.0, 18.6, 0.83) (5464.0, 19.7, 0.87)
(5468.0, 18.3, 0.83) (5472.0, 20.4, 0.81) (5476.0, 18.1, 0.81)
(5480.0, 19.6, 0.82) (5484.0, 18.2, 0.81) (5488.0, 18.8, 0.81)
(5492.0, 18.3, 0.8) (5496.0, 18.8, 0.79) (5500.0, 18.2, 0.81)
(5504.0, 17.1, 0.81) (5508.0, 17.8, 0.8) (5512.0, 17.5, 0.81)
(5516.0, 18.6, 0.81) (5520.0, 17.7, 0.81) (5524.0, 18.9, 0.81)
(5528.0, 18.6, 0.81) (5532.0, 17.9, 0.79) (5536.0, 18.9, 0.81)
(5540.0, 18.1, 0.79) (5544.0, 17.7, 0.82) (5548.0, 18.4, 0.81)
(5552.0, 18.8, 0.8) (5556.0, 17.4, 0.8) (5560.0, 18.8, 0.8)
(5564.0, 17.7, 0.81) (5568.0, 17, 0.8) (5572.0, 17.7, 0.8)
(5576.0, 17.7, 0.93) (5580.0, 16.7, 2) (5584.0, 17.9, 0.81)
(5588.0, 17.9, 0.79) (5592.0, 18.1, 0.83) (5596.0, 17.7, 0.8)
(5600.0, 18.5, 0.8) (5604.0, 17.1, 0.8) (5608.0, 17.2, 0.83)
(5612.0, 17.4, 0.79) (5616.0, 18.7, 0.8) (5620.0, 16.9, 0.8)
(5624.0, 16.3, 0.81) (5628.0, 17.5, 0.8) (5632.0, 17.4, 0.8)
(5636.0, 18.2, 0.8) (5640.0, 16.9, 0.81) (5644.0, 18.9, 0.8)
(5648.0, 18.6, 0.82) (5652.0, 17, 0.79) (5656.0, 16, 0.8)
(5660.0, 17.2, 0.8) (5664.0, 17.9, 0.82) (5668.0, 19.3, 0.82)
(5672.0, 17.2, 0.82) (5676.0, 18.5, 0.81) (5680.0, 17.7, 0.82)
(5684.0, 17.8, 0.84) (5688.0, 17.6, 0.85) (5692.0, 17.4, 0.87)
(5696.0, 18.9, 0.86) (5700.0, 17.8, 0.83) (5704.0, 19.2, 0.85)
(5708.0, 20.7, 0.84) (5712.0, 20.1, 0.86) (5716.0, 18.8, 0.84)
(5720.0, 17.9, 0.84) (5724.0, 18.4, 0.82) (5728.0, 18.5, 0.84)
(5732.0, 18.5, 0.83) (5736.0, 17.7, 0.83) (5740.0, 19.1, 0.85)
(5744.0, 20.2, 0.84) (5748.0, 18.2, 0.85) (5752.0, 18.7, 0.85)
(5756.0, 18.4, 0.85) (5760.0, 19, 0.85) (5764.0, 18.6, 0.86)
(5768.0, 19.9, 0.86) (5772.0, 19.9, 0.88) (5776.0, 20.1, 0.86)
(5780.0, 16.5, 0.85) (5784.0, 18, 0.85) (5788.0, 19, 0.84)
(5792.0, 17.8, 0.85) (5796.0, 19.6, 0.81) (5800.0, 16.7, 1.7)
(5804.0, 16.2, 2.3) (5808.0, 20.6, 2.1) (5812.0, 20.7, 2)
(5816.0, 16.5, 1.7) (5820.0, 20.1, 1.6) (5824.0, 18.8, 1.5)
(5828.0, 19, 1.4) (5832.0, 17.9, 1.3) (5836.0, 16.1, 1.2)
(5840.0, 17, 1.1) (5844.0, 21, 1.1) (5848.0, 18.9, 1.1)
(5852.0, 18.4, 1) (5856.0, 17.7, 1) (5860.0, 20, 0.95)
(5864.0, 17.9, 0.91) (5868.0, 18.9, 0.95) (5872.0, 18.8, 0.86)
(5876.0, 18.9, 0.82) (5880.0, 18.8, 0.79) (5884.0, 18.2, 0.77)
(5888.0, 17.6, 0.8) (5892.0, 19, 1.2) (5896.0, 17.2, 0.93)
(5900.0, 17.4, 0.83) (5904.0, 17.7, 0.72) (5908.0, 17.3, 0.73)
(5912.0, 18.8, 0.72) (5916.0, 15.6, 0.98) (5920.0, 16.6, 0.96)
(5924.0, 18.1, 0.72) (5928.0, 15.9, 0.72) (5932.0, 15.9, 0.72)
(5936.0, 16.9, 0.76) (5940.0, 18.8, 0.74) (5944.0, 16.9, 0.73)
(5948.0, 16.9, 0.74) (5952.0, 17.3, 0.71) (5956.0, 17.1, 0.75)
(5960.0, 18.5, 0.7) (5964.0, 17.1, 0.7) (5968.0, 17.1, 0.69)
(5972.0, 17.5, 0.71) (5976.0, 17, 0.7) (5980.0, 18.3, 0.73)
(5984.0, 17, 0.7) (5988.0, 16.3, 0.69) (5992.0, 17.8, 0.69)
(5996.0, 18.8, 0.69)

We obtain 0.50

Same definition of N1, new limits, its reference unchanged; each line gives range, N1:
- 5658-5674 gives 0.70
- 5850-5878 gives 0.58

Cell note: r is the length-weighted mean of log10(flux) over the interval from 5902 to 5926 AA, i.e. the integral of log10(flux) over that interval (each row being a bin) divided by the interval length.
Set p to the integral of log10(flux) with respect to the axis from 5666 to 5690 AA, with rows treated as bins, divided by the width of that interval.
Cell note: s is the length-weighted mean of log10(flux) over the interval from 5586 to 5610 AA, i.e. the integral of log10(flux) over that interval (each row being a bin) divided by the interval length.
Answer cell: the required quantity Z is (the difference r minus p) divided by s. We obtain -0.013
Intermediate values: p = 1.26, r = 1.24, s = 1.25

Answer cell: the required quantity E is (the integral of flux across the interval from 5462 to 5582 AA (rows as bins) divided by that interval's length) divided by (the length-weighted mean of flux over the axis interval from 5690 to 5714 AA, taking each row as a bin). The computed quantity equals 0.96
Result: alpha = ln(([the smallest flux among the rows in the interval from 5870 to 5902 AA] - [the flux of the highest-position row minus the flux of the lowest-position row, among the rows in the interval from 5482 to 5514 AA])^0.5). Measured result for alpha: 1.44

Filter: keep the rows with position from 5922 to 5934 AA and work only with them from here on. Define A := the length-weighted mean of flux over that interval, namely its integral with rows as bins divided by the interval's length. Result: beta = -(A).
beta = -16.6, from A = 16.6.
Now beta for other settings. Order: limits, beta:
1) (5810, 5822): -19.1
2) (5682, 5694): -17.6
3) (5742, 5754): -19.0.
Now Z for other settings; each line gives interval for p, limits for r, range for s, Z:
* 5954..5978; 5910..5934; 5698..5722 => -0.012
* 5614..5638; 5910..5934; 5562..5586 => -0.014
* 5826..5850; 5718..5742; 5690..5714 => 0.002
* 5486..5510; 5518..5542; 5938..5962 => 0.004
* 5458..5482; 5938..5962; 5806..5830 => -0.028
